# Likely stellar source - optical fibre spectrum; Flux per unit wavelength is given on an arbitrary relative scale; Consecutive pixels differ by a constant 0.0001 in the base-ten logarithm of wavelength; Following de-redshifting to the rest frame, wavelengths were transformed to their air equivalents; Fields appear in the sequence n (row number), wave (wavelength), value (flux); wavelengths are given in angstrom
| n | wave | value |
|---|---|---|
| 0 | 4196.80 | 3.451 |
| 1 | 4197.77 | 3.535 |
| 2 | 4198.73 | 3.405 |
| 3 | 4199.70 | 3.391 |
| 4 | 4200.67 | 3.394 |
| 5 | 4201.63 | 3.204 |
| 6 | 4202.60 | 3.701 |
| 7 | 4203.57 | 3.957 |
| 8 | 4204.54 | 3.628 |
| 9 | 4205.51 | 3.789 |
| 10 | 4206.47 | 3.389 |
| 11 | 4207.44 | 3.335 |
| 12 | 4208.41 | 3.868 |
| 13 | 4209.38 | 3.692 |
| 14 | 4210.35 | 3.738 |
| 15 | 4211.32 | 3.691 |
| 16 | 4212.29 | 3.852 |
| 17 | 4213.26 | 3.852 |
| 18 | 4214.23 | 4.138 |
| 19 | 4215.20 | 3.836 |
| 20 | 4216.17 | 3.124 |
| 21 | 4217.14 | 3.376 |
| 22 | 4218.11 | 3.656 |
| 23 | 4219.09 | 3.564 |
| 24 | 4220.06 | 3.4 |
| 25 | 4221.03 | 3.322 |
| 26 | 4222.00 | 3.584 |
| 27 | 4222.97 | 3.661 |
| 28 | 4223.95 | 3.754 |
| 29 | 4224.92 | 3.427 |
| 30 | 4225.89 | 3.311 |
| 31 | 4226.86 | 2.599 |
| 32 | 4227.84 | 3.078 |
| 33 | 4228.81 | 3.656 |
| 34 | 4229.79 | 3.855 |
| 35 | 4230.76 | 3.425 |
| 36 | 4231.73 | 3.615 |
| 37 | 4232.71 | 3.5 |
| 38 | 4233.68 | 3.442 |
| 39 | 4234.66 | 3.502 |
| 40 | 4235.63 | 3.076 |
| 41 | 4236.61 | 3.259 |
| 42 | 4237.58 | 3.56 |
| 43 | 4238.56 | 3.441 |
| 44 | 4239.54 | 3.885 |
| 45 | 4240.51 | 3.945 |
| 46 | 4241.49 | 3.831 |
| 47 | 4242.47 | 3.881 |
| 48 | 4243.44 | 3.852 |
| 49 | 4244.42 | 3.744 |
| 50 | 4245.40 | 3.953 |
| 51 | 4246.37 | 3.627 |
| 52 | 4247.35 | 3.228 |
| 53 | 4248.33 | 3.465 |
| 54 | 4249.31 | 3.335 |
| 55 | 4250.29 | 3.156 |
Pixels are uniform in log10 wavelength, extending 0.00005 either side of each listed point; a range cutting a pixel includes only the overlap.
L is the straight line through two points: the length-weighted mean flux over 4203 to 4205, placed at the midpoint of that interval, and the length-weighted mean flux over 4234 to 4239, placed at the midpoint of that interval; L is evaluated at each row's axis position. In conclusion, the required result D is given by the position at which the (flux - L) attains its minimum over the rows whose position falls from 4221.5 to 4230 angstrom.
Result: 4226.86 angstrom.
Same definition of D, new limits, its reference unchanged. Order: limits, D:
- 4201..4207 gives 4201.63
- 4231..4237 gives 4235.63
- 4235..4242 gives 4235.63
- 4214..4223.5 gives 4216.17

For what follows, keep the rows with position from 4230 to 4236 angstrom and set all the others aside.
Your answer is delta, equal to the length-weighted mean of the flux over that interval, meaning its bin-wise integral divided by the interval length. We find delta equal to 3.5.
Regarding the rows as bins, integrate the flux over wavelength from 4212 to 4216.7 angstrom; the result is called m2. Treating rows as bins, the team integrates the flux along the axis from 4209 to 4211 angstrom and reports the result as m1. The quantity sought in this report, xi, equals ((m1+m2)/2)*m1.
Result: 93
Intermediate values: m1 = 7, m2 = 18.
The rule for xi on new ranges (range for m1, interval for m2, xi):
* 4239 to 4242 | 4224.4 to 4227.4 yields 122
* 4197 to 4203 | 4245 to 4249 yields 359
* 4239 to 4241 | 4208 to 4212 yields 89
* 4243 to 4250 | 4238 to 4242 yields 503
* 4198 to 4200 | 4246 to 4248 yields 47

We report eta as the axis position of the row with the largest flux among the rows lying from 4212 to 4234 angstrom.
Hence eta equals 4214.23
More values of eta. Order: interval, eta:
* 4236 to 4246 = 4245.40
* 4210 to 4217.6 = 4214.23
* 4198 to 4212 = 4203.57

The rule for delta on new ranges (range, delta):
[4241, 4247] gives 3.8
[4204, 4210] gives 3.6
